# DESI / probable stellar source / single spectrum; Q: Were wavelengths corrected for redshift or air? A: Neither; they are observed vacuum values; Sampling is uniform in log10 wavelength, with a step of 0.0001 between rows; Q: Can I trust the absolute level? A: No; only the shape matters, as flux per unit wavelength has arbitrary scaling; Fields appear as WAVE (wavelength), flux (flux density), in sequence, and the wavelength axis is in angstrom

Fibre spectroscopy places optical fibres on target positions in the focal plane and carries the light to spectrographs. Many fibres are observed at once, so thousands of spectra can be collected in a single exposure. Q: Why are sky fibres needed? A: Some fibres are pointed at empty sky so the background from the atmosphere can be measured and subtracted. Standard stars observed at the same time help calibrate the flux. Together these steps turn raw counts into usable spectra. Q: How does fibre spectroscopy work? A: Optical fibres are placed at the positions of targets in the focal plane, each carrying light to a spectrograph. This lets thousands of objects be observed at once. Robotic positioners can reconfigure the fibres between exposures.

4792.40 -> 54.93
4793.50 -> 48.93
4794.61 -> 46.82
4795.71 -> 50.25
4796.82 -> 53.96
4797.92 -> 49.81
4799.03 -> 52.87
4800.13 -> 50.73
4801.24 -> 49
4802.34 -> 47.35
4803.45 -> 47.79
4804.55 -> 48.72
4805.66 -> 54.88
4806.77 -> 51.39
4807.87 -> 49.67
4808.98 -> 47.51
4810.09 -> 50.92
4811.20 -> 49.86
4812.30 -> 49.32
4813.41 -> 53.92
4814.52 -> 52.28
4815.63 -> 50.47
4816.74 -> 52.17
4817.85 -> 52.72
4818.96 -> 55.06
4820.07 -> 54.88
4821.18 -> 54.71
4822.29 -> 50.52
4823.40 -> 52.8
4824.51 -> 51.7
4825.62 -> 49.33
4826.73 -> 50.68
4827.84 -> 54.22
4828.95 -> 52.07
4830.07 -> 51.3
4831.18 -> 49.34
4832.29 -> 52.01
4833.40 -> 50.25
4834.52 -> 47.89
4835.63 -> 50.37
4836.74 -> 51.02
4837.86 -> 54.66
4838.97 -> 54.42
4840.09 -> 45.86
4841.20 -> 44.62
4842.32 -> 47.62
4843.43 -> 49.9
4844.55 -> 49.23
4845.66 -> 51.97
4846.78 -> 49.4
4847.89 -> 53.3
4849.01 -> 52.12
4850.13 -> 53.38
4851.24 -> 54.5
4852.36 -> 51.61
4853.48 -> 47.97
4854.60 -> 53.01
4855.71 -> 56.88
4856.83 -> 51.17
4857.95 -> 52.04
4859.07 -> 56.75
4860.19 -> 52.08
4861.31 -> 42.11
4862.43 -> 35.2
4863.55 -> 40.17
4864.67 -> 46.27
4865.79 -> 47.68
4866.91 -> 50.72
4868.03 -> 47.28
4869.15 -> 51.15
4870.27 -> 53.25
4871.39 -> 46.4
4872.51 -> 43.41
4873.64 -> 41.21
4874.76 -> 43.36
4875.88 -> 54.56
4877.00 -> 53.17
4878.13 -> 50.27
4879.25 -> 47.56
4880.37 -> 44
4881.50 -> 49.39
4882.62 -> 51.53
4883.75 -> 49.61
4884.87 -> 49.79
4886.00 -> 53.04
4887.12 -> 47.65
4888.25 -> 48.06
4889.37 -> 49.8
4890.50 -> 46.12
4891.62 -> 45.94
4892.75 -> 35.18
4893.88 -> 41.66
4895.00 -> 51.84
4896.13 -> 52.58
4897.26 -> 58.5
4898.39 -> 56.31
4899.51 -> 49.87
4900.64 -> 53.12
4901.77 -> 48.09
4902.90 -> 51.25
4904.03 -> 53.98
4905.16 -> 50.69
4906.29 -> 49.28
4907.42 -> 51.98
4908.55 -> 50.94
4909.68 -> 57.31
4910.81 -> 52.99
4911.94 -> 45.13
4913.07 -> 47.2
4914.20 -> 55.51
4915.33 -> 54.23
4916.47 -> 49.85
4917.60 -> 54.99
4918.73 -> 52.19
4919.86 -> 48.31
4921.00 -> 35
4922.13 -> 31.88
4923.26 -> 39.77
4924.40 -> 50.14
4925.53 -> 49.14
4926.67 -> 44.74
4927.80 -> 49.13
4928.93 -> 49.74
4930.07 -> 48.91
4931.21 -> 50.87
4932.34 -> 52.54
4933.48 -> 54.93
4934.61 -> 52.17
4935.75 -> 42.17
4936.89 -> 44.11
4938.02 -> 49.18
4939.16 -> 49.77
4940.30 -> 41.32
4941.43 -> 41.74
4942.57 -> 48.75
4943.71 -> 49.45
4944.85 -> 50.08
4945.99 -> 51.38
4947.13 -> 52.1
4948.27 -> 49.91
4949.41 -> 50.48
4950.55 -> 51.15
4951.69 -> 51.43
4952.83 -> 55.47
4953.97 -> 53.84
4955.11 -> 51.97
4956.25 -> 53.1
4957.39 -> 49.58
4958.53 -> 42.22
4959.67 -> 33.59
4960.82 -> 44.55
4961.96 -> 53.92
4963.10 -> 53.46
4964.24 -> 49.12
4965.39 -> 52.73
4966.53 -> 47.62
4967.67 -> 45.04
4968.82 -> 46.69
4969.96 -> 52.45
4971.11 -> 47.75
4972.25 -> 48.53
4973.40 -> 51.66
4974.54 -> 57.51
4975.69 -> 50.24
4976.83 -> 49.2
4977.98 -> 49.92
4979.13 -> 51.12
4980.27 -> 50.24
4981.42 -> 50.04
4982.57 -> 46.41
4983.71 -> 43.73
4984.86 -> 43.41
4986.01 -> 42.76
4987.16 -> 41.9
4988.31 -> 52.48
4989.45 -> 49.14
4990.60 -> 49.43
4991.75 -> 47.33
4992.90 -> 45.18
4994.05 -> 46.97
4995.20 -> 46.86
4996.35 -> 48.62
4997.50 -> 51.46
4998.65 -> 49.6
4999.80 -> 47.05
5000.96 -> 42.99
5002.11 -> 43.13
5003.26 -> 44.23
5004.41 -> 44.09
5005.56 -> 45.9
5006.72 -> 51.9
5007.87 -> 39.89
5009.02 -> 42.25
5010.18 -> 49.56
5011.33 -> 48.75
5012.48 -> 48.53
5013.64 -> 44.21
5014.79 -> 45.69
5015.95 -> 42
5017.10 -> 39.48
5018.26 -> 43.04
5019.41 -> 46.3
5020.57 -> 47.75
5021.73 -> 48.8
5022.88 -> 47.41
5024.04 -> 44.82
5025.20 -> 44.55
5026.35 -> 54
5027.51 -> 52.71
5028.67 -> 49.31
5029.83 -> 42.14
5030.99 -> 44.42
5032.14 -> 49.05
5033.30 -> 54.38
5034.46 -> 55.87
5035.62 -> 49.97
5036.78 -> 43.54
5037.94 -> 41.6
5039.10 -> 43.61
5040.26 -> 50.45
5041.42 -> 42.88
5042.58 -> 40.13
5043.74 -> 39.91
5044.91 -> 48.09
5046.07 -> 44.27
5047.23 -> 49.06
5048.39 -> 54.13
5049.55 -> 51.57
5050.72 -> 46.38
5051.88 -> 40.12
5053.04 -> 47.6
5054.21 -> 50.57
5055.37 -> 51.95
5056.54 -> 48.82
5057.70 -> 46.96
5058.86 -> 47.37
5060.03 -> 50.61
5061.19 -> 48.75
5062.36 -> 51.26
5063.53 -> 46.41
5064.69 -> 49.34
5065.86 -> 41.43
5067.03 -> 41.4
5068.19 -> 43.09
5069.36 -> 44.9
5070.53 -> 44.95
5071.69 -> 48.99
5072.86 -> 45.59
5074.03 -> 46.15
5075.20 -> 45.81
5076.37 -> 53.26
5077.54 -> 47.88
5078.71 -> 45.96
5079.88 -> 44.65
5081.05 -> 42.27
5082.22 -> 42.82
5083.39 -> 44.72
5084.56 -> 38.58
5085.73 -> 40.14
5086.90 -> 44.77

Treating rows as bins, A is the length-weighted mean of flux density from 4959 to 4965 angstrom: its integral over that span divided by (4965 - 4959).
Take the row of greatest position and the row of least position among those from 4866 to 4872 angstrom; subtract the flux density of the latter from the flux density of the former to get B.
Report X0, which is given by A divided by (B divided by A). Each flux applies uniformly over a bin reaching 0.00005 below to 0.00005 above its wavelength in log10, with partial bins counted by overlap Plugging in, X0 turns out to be -511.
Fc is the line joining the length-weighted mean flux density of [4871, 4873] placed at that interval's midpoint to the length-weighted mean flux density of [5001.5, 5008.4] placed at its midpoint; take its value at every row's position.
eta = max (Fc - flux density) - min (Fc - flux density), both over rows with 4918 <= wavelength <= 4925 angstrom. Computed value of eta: 20.3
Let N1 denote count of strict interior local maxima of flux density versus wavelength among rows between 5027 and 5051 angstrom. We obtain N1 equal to 4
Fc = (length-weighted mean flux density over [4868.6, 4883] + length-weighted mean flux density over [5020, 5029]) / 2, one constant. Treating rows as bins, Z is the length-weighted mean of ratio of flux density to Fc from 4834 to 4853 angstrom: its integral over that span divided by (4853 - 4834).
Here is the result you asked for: 1.05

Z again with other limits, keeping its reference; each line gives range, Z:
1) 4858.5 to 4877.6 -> 0.98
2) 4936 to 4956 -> 1.02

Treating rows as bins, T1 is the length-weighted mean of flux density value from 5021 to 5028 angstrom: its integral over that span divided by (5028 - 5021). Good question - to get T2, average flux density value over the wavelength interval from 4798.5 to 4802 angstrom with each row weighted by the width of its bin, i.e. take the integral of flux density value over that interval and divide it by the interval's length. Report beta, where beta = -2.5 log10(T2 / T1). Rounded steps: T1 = 48.7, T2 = 50.7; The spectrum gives -0.05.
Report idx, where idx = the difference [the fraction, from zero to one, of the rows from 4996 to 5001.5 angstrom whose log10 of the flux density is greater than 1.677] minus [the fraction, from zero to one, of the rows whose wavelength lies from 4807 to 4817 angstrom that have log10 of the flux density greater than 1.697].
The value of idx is -0.1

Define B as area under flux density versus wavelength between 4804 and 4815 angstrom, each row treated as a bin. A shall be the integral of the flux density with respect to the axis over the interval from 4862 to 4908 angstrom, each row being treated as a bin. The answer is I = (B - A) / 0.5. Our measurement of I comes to -3353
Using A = 2236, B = 559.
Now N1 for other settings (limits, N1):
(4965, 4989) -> 3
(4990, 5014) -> 5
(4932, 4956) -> 4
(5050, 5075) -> 5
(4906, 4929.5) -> 5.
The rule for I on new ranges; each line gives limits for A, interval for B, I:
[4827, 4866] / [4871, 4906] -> -478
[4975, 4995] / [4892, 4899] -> -1217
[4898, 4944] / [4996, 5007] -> -3477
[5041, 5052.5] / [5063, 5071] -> -340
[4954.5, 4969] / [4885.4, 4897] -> -291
